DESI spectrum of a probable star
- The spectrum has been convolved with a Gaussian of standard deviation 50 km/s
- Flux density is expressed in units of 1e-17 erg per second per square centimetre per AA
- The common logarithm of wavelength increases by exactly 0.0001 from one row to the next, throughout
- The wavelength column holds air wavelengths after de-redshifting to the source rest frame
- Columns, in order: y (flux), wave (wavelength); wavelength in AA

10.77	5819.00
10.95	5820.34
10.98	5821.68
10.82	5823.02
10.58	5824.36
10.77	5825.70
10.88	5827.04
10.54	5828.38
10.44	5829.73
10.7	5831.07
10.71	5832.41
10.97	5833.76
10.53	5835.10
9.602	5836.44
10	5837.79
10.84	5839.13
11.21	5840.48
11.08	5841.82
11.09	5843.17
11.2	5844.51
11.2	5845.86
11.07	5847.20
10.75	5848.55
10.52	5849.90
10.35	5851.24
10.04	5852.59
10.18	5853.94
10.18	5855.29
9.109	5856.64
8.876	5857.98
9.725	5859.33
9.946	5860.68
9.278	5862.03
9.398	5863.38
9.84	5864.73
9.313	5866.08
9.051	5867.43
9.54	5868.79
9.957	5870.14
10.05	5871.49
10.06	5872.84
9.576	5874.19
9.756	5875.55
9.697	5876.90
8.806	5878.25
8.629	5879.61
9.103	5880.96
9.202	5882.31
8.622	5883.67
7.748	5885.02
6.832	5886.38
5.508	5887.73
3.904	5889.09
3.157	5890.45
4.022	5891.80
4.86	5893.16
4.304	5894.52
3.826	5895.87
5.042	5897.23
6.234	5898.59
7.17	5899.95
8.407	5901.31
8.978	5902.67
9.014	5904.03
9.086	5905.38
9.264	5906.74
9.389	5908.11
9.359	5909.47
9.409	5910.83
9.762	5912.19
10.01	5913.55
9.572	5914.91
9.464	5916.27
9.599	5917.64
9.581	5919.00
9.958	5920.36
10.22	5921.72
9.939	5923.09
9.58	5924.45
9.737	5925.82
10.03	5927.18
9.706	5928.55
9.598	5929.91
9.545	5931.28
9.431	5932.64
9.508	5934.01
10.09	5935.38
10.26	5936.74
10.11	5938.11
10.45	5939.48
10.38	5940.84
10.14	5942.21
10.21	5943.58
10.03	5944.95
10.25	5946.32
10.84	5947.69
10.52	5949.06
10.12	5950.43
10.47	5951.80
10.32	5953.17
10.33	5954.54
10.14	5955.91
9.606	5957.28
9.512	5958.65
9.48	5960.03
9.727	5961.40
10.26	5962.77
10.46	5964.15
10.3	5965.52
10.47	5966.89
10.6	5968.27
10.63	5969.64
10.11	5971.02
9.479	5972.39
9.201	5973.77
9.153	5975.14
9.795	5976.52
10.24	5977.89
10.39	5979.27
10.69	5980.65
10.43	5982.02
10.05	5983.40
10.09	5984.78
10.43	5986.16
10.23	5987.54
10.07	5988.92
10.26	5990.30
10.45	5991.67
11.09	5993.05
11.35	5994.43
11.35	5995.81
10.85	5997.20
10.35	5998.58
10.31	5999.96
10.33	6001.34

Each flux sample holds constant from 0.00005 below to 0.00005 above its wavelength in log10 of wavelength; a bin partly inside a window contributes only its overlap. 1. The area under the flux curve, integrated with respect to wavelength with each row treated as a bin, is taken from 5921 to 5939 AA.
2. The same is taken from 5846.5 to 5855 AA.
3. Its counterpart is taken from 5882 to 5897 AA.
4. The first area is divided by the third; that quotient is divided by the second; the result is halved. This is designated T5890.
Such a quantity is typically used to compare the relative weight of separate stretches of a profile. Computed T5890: 0.012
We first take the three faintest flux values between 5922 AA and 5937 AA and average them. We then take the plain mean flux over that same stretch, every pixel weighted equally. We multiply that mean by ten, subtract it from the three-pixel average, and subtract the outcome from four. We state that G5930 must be 92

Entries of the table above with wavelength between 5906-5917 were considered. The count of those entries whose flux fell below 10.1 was 8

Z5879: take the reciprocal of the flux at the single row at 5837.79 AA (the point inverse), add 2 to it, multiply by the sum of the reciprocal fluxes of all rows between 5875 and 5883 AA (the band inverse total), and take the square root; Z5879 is 1.17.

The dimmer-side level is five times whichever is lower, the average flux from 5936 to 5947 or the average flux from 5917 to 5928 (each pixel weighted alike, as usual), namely 49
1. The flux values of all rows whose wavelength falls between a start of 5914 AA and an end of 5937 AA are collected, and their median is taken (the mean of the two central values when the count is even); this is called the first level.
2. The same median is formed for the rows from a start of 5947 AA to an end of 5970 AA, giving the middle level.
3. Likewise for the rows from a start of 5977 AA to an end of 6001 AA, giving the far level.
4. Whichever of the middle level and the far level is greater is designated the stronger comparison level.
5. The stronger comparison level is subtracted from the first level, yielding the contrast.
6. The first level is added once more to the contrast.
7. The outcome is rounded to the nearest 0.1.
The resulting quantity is 8.8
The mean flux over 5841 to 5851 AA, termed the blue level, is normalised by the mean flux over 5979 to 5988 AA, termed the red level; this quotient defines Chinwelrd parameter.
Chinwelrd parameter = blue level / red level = 1.1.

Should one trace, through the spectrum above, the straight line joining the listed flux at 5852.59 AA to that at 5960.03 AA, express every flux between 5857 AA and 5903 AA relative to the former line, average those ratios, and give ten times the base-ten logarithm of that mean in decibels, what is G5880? -0.99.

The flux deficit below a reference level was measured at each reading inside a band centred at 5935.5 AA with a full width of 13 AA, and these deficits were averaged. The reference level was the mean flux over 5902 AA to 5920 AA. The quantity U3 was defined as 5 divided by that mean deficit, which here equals -10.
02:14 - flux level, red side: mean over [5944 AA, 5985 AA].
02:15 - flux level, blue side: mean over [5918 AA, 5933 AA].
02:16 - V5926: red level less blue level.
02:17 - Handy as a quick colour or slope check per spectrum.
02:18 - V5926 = 0.4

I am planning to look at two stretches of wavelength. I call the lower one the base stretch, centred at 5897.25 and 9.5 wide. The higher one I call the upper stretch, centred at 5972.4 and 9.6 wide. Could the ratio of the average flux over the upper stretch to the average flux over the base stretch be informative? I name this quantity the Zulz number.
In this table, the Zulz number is 1.73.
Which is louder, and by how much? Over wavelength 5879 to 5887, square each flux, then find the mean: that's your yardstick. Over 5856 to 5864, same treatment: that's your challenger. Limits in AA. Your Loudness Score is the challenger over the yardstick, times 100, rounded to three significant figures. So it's 125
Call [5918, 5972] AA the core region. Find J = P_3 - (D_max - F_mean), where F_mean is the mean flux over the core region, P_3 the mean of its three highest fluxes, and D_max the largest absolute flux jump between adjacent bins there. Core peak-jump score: 20.2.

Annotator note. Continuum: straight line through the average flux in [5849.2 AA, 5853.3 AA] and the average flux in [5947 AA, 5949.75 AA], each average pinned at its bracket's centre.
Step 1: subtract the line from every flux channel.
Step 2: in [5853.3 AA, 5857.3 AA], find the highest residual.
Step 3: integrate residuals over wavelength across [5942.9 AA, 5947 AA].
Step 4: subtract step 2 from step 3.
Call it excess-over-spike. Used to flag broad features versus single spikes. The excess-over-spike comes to -1.9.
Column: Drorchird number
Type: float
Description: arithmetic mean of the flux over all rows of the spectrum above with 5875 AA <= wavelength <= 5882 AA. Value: 9.20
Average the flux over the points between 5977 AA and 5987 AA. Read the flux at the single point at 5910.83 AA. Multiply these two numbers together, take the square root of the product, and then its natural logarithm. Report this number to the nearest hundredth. 2.29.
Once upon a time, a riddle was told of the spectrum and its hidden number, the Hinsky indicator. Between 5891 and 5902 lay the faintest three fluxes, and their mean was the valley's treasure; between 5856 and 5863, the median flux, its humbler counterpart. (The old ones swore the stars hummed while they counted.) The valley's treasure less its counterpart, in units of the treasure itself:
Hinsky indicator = -1.29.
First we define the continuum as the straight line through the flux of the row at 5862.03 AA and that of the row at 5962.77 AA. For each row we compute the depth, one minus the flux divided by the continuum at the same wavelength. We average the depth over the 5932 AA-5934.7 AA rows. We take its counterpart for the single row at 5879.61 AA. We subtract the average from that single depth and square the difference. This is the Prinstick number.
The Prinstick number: 0.0013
